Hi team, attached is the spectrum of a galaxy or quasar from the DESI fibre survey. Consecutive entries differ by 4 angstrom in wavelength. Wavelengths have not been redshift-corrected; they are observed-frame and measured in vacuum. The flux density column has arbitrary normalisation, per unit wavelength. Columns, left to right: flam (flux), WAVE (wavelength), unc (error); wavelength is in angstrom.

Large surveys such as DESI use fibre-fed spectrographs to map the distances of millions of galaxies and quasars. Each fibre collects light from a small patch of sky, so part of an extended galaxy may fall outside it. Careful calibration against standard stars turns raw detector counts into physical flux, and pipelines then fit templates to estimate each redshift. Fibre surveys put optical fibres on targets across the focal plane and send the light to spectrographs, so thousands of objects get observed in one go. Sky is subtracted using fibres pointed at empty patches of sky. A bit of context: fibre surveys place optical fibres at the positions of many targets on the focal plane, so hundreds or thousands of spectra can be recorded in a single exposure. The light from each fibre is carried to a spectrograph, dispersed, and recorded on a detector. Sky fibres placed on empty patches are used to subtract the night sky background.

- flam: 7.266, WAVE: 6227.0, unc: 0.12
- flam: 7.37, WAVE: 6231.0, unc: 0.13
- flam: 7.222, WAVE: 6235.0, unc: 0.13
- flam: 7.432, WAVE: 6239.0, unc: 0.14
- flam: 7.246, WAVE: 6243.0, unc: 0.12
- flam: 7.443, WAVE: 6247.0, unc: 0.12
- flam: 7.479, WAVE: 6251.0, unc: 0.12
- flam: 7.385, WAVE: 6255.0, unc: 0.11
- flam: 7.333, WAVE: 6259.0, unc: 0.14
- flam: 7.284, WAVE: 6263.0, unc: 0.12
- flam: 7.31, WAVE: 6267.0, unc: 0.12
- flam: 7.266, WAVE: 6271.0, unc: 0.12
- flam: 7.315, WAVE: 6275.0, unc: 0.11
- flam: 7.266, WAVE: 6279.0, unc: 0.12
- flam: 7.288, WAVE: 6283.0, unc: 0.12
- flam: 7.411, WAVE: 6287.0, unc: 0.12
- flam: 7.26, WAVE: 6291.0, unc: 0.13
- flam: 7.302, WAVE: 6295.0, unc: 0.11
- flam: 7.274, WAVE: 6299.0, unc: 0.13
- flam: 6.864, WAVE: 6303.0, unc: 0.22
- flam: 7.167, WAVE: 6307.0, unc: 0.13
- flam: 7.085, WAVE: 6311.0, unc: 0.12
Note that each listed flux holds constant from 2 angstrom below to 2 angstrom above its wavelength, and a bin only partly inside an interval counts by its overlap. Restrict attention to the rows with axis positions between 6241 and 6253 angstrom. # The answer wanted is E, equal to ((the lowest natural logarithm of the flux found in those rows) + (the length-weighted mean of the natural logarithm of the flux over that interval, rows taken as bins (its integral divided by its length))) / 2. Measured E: 1.99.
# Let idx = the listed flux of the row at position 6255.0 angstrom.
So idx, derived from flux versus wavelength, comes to 7.385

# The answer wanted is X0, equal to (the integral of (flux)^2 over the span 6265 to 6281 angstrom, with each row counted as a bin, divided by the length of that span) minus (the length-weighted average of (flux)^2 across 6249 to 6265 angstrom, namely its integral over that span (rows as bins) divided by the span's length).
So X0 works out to -1.2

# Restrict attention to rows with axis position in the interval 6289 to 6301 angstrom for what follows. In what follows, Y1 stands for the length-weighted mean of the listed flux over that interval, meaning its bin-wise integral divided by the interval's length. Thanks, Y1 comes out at 7.28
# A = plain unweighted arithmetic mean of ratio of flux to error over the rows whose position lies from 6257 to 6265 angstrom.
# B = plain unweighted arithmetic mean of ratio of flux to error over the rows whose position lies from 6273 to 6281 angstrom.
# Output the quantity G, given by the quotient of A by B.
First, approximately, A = 56.5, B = 63.5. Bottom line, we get 0.89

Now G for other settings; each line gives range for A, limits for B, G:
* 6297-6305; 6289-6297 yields 0.71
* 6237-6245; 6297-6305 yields 1.30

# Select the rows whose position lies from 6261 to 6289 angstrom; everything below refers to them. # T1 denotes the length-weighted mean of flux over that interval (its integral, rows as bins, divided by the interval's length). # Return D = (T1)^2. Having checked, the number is 53.37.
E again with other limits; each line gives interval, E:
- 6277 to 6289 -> 1.99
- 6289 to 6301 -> 1.98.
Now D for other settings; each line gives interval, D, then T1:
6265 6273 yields 53.11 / 7.29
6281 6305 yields 52.32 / 7.23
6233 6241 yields 53.68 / 7.33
